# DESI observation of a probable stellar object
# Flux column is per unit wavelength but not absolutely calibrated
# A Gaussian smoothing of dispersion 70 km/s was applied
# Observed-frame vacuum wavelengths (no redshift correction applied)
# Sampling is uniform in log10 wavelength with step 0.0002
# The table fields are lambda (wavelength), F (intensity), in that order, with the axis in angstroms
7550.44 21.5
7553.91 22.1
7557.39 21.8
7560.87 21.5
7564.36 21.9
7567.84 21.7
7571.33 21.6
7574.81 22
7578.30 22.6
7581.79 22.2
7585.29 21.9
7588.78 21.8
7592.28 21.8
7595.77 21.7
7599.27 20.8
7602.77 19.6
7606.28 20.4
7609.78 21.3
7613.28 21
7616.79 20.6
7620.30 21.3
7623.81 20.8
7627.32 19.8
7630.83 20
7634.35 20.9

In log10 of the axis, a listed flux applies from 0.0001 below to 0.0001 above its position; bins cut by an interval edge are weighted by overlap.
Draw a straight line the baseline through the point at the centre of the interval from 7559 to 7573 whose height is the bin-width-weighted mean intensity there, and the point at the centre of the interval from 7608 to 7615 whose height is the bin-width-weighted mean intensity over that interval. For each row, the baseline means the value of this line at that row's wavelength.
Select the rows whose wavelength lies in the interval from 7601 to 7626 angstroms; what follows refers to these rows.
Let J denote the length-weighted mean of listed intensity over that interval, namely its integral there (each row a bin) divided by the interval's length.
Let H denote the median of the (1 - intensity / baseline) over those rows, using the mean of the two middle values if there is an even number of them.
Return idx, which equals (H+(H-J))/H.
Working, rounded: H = 0.011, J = 20.7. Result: -1808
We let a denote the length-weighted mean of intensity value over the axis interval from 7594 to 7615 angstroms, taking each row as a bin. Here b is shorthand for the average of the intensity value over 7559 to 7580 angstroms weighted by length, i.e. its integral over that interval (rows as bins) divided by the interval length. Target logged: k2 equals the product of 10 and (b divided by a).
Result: 10.52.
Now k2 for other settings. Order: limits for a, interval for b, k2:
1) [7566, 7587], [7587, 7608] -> 9.55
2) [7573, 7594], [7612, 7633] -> 9.33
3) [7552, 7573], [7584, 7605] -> 9.75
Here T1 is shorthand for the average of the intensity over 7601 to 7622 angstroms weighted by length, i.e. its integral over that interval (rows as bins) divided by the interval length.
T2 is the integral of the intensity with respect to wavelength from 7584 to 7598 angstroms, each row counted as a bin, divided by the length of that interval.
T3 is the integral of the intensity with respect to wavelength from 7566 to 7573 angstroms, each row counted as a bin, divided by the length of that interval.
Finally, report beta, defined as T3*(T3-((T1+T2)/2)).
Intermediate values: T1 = 20.7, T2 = 21.8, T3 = 21.7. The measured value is 9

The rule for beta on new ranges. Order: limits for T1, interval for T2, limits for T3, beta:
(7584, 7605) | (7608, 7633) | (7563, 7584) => 23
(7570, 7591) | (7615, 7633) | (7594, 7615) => -9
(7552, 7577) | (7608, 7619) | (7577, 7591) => 15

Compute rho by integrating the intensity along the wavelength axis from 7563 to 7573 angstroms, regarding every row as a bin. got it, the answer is 217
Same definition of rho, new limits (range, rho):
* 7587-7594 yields 153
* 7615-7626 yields 229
